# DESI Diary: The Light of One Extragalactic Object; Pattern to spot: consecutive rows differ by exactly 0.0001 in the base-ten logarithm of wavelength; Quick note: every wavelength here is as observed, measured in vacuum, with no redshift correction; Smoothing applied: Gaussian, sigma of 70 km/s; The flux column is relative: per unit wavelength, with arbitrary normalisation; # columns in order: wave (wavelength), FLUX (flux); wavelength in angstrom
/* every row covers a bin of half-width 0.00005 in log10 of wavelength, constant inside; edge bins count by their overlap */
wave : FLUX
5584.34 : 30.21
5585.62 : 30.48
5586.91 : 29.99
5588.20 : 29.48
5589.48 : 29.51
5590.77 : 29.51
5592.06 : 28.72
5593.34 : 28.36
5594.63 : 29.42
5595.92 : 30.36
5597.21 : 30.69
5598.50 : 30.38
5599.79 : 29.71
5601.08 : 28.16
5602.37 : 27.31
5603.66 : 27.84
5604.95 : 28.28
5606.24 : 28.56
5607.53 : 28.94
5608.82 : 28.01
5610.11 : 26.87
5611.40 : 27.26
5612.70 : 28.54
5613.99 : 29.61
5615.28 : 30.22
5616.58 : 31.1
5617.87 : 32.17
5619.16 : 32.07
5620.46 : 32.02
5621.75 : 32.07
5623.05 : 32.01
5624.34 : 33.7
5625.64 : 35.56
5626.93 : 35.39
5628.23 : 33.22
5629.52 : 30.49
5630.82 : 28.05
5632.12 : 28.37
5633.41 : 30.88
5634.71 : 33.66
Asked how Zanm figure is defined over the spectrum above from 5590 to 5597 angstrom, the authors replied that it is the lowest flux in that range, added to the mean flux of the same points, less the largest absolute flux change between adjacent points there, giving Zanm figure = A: 57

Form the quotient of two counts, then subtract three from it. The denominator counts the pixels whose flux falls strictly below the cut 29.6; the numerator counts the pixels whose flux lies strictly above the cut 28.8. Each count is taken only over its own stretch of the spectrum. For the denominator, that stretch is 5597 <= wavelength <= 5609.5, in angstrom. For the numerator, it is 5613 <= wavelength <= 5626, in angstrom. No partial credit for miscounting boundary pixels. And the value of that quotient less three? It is -1.6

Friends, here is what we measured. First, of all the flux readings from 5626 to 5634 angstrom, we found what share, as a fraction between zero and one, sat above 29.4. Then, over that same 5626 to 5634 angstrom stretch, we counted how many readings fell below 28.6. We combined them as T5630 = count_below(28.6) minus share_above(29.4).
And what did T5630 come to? 1.3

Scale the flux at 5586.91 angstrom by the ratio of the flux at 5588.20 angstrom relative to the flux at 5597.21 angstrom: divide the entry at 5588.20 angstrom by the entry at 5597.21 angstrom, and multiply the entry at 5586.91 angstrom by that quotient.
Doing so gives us 28.8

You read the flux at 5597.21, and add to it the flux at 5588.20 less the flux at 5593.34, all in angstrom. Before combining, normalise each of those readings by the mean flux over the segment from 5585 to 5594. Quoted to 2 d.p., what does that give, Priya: 1.08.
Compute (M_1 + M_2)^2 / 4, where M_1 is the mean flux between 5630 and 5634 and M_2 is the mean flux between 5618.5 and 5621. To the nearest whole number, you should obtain 935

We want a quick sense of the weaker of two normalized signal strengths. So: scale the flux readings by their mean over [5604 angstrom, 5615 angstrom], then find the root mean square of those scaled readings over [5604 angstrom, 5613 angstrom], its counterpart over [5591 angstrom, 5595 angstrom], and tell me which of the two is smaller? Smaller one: 0.99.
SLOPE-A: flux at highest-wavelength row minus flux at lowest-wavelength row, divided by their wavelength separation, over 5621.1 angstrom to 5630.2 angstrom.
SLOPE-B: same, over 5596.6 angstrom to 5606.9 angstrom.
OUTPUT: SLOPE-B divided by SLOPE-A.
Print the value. 1.2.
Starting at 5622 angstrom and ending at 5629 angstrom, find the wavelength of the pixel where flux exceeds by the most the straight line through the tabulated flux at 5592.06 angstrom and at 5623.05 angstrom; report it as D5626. 5625.64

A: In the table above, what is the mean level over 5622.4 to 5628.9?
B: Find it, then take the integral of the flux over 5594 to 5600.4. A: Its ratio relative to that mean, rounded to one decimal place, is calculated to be 5.7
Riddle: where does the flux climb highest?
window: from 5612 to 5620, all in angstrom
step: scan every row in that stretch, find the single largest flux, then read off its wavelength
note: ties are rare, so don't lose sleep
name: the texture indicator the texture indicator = 5617.87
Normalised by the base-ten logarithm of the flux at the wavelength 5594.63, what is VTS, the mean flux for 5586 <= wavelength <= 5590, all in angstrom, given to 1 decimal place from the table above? 20.2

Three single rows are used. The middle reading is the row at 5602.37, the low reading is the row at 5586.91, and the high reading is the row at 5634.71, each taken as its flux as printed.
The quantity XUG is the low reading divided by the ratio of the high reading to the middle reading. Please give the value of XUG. 24.3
